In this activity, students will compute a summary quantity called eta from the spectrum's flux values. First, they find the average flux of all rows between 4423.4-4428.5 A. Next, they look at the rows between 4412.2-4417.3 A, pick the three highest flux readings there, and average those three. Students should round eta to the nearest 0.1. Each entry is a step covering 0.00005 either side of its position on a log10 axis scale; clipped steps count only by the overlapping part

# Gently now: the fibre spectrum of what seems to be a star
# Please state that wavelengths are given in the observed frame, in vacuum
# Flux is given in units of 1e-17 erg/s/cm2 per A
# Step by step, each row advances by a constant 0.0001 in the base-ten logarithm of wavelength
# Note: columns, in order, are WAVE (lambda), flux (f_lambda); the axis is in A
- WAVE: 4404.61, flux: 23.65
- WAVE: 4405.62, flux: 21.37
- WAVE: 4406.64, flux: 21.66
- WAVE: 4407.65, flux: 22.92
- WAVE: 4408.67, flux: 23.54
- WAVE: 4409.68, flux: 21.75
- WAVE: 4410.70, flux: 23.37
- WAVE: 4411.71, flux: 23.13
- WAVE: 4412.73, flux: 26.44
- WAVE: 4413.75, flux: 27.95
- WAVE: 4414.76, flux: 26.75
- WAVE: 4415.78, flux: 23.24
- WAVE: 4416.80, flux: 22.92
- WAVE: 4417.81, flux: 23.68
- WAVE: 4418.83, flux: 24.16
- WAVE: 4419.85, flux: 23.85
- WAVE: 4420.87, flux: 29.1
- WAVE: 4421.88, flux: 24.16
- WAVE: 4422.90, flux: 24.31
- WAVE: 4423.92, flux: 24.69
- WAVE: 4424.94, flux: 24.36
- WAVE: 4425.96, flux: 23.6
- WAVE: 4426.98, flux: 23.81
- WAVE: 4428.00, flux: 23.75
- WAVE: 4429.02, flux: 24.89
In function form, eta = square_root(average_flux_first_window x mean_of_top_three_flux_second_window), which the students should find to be 25.5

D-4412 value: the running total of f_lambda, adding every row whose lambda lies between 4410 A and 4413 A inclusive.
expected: 72.9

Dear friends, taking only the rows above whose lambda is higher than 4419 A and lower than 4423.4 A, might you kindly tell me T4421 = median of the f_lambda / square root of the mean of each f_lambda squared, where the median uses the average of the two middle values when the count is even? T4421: 0.95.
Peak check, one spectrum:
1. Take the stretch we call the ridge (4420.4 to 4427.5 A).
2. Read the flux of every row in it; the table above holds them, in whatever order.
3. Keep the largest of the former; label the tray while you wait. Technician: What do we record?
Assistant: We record 29.1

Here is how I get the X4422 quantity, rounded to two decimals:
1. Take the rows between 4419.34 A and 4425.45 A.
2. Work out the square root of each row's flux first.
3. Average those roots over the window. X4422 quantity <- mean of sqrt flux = 5.00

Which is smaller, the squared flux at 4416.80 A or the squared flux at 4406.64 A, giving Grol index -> 469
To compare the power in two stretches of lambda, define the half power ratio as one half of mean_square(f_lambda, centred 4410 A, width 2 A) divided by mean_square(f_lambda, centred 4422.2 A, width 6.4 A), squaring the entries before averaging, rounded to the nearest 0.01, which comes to 0.40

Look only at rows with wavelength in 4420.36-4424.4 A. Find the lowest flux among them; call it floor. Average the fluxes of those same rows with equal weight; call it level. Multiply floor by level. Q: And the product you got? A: 618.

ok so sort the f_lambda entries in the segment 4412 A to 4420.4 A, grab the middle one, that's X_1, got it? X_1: 24.0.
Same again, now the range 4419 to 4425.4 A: 24.3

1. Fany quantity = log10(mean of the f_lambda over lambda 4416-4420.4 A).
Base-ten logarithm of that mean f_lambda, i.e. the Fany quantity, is 1.37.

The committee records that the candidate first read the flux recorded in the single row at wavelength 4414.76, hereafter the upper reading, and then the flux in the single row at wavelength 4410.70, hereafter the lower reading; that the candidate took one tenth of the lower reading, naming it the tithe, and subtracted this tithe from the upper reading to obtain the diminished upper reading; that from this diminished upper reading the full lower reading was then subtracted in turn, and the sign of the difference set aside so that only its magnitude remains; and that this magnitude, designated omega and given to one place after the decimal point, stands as 1.0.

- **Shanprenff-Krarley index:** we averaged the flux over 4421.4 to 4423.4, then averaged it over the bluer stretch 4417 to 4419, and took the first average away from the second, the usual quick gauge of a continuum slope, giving 0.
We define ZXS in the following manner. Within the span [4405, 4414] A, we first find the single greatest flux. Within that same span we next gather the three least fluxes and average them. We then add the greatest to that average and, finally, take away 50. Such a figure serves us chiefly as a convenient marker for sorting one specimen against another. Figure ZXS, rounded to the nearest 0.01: -0.46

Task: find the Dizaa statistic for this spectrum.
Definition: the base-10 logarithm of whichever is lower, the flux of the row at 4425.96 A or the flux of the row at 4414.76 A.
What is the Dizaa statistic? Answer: 1.37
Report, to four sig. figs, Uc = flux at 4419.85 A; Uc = 23.85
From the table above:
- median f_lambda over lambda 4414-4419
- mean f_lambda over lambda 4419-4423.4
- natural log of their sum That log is 3.89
